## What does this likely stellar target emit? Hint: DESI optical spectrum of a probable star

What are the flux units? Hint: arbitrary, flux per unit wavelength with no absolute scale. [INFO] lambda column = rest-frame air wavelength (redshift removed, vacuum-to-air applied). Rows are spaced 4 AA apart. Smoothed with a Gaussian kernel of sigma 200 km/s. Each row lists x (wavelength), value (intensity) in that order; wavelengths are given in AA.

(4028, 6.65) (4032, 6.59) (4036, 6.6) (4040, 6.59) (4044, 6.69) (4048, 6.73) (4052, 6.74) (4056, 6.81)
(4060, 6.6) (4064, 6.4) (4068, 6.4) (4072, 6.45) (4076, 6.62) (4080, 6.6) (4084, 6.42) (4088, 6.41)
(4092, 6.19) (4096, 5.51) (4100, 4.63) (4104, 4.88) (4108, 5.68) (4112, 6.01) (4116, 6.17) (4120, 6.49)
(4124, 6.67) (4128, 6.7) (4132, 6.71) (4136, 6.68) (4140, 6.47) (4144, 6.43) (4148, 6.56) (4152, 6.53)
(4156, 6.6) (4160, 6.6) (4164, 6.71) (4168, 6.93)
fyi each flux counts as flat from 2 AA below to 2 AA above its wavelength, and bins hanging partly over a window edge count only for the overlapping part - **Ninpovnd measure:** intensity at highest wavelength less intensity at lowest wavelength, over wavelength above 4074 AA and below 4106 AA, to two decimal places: -1.74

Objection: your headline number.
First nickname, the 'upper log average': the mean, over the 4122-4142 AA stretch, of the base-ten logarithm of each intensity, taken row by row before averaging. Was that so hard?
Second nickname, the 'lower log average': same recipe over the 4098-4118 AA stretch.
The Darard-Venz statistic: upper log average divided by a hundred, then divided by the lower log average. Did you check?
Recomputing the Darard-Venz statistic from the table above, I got 0.0112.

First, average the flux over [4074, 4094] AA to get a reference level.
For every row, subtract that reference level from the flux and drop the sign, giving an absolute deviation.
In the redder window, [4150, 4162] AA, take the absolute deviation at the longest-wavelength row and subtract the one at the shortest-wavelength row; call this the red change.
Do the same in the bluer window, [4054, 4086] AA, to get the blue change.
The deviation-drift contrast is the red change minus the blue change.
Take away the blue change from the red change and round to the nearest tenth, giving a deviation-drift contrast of 0.4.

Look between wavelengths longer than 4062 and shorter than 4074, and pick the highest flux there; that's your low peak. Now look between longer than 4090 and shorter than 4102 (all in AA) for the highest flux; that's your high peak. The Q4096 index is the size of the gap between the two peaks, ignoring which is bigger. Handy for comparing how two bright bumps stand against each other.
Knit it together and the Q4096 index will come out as 0.26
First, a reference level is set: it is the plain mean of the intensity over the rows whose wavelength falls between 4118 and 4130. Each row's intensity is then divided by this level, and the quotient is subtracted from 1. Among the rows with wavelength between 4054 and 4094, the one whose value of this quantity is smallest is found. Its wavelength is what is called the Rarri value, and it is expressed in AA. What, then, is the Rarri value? 4056 AA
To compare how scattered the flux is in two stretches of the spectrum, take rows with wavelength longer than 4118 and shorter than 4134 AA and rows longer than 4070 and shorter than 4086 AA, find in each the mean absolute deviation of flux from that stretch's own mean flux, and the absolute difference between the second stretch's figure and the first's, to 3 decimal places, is 0.011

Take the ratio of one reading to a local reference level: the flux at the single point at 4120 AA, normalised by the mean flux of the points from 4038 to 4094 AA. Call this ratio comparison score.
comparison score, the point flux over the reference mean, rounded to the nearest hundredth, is 0.99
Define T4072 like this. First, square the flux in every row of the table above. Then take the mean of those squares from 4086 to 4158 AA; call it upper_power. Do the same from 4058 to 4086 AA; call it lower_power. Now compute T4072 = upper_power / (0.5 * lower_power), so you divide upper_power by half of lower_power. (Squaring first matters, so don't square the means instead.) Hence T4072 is 1.8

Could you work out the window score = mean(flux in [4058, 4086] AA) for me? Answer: 6.50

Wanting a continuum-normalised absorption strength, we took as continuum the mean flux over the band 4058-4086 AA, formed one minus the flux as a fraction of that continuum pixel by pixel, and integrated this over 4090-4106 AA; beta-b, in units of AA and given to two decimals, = 2.94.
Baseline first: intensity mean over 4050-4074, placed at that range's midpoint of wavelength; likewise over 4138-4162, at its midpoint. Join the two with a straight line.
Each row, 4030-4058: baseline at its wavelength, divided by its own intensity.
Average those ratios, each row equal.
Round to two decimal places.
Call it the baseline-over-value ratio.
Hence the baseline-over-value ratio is 0.98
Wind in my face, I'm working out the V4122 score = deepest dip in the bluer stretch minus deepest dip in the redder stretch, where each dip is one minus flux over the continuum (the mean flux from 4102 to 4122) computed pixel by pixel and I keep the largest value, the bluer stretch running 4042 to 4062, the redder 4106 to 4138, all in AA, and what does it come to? -0.16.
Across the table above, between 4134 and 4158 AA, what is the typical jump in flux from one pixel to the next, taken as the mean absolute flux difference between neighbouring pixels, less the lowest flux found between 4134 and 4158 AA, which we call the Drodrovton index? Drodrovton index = -6.33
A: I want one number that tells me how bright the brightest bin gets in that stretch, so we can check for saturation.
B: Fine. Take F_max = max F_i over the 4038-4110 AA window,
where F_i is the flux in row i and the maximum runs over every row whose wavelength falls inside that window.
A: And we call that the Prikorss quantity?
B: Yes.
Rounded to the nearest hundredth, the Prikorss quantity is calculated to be 6.81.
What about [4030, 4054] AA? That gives 6.74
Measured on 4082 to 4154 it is 6.71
